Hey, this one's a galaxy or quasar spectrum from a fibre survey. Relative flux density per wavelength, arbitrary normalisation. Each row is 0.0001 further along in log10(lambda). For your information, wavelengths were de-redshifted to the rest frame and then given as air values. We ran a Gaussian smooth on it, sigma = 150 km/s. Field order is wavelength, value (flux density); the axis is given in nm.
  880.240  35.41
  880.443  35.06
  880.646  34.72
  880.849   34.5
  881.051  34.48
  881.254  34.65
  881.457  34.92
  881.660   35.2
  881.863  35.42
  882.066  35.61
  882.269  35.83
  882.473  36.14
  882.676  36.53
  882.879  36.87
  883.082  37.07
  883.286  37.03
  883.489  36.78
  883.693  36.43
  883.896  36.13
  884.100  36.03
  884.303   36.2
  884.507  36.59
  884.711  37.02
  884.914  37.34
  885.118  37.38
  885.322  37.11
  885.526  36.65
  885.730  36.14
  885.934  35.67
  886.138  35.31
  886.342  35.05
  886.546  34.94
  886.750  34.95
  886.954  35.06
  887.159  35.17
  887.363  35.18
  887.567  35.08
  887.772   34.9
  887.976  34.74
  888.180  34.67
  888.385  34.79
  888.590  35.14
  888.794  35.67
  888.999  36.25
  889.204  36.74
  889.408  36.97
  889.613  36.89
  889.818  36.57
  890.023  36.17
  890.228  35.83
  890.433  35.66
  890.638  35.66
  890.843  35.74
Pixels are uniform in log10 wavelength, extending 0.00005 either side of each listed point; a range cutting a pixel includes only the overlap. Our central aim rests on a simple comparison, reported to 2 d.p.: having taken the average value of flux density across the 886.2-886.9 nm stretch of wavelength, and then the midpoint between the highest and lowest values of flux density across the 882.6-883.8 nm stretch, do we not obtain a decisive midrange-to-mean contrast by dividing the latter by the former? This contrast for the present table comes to 1.05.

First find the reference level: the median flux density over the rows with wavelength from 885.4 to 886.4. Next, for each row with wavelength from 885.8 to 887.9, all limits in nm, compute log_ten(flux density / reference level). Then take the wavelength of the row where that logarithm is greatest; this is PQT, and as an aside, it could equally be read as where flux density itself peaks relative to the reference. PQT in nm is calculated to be 885.934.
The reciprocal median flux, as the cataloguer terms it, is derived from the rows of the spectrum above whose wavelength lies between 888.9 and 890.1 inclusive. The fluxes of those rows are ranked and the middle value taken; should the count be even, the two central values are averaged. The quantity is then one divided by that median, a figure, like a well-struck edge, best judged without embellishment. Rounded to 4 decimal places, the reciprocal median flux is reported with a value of 0.0273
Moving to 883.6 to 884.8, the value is 0.0275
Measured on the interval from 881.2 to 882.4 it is 0.0283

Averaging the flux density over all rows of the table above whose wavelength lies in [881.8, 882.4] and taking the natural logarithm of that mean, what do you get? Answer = 3.573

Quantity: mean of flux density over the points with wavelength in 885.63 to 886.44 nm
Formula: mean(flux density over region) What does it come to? 35.5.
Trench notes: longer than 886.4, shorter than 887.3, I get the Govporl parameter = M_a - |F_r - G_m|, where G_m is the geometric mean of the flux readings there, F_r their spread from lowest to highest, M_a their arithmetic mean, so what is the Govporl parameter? 0.2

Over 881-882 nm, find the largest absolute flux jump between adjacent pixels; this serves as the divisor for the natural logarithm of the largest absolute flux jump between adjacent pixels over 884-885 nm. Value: -3.0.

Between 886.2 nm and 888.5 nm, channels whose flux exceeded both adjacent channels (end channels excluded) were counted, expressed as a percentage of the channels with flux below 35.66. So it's 9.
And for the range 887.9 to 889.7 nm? 25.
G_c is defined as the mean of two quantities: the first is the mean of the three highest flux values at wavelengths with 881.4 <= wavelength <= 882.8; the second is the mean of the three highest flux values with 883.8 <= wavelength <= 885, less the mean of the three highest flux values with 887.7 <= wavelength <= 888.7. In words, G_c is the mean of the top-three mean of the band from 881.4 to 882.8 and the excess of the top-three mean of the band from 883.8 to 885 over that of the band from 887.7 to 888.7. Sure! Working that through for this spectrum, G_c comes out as 19.10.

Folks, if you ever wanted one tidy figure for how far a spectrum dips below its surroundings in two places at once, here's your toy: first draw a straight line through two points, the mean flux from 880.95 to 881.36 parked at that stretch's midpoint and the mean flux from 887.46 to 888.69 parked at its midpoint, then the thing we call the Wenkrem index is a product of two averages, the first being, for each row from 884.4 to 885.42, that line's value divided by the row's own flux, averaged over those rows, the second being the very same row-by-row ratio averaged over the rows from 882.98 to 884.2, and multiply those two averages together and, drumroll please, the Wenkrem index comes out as 0.888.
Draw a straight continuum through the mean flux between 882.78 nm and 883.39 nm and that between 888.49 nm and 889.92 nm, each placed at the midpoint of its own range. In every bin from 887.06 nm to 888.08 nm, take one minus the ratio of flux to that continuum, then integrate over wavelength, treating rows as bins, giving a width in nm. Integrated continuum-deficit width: 0.042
